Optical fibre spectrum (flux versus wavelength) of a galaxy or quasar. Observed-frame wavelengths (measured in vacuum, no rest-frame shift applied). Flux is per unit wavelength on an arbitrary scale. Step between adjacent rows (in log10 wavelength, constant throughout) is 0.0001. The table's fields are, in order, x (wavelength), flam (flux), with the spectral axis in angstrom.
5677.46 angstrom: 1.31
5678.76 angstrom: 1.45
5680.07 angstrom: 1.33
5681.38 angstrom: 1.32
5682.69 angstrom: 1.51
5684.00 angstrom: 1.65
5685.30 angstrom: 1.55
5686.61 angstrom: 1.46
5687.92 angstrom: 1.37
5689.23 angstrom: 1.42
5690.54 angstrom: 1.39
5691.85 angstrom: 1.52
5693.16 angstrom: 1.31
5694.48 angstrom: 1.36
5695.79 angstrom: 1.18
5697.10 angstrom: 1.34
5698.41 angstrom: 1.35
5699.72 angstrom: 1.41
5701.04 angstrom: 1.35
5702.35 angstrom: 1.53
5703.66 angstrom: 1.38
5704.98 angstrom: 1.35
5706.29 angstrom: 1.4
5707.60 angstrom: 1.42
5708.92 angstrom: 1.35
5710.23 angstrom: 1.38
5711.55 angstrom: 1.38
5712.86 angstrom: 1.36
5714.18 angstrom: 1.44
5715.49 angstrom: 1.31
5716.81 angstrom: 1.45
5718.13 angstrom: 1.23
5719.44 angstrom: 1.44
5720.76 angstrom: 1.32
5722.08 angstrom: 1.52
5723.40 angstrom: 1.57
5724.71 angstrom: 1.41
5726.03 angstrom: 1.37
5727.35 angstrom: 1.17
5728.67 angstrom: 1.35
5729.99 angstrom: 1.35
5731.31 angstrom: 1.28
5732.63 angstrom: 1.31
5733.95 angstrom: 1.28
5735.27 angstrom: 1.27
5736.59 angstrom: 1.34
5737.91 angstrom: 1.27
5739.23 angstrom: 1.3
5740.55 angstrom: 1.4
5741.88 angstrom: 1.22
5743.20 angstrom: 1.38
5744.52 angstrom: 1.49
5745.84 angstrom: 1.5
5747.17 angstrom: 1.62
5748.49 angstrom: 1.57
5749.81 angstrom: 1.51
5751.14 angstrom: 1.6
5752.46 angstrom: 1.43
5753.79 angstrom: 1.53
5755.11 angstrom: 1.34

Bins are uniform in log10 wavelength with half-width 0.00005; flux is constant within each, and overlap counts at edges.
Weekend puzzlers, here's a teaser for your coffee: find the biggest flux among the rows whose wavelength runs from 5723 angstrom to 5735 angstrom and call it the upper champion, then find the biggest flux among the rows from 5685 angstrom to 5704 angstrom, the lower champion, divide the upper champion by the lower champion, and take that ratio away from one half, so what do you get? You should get -0.51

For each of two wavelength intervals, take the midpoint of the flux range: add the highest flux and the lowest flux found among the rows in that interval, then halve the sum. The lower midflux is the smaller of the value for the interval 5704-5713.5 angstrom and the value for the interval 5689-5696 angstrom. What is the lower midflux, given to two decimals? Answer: 1.35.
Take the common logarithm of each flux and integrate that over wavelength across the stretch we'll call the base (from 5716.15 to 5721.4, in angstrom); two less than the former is -1.30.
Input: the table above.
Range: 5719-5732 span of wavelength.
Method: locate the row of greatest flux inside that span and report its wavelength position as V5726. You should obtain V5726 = 5723.40 angstrom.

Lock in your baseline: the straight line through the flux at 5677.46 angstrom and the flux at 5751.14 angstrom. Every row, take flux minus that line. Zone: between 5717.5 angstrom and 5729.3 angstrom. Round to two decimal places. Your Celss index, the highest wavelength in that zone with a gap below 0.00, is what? 5728.67 angstrom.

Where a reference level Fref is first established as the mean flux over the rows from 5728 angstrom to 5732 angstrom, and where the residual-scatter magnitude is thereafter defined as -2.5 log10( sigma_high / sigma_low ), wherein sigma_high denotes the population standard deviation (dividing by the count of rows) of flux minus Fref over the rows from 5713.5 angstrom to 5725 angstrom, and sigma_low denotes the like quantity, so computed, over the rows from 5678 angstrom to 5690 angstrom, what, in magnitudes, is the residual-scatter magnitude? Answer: 0.0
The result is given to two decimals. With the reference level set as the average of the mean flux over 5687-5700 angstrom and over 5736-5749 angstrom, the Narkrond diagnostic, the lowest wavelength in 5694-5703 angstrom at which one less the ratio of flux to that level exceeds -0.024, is 5694.48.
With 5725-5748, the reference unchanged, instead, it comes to 5726.03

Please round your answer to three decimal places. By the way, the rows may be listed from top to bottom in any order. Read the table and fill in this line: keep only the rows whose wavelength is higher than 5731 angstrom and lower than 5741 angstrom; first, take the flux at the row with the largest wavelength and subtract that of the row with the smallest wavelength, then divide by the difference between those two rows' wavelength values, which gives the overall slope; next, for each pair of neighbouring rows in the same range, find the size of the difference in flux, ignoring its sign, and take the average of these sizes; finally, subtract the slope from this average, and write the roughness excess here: 0.036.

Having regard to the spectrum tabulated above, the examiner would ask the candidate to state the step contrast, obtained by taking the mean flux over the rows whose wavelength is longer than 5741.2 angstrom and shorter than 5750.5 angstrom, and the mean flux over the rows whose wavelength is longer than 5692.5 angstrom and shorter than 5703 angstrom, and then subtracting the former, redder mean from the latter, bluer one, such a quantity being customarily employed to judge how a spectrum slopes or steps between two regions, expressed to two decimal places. -0.12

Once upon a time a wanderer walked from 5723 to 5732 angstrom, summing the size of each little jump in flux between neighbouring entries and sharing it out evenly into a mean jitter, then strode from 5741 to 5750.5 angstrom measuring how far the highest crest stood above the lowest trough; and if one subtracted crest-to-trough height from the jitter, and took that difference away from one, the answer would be 1.29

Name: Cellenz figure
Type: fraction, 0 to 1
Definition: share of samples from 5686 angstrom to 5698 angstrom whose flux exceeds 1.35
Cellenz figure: 0.67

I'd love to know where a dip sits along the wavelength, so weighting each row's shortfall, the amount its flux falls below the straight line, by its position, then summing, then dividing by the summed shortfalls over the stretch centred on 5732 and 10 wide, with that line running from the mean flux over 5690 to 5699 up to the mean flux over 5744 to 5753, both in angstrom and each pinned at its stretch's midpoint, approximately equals 5731.9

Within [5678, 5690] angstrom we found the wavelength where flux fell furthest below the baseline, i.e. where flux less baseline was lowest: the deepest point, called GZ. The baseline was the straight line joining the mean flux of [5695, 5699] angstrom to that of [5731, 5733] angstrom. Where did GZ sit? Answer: 5681.38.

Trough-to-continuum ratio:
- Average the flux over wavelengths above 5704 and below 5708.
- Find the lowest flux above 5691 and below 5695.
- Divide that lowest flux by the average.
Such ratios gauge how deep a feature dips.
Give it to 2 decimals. 0.94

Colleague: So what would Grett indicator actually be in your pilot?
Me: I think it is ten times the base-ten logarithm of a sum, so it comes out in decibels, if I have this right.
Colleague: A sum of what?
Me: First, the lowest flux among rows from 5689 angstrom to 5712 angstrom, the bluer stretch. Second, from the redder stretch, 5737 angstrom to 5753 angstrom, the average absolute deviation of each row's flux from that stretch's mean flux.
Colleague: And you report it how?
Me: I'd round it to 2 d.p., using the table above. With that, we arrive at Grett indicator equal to 1.10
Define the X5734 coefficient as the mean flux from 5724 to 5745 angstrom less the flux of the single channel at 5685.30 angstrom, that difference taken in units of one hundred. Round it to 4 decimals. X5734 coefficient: -0.0023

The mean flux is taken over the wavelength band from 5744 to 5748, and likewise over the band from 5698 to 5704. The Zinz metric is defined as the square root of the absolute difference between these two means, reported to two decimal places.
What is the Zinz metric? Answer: 0.36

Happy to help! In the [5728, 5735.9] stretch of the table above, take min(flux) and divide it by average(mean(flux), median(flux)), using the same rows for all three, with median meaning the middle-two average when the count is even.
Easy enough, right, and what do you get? 0.976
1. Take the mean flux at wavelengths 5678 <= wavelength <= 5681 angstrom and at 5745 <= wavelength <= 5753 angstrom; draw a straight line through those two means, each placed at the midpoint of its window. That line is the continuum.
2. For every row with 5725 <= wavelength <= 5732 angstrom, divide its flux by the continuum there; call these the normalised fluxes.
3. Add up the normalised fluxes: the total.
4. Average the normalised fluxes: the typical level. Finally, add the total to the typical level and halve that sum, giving 2.62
